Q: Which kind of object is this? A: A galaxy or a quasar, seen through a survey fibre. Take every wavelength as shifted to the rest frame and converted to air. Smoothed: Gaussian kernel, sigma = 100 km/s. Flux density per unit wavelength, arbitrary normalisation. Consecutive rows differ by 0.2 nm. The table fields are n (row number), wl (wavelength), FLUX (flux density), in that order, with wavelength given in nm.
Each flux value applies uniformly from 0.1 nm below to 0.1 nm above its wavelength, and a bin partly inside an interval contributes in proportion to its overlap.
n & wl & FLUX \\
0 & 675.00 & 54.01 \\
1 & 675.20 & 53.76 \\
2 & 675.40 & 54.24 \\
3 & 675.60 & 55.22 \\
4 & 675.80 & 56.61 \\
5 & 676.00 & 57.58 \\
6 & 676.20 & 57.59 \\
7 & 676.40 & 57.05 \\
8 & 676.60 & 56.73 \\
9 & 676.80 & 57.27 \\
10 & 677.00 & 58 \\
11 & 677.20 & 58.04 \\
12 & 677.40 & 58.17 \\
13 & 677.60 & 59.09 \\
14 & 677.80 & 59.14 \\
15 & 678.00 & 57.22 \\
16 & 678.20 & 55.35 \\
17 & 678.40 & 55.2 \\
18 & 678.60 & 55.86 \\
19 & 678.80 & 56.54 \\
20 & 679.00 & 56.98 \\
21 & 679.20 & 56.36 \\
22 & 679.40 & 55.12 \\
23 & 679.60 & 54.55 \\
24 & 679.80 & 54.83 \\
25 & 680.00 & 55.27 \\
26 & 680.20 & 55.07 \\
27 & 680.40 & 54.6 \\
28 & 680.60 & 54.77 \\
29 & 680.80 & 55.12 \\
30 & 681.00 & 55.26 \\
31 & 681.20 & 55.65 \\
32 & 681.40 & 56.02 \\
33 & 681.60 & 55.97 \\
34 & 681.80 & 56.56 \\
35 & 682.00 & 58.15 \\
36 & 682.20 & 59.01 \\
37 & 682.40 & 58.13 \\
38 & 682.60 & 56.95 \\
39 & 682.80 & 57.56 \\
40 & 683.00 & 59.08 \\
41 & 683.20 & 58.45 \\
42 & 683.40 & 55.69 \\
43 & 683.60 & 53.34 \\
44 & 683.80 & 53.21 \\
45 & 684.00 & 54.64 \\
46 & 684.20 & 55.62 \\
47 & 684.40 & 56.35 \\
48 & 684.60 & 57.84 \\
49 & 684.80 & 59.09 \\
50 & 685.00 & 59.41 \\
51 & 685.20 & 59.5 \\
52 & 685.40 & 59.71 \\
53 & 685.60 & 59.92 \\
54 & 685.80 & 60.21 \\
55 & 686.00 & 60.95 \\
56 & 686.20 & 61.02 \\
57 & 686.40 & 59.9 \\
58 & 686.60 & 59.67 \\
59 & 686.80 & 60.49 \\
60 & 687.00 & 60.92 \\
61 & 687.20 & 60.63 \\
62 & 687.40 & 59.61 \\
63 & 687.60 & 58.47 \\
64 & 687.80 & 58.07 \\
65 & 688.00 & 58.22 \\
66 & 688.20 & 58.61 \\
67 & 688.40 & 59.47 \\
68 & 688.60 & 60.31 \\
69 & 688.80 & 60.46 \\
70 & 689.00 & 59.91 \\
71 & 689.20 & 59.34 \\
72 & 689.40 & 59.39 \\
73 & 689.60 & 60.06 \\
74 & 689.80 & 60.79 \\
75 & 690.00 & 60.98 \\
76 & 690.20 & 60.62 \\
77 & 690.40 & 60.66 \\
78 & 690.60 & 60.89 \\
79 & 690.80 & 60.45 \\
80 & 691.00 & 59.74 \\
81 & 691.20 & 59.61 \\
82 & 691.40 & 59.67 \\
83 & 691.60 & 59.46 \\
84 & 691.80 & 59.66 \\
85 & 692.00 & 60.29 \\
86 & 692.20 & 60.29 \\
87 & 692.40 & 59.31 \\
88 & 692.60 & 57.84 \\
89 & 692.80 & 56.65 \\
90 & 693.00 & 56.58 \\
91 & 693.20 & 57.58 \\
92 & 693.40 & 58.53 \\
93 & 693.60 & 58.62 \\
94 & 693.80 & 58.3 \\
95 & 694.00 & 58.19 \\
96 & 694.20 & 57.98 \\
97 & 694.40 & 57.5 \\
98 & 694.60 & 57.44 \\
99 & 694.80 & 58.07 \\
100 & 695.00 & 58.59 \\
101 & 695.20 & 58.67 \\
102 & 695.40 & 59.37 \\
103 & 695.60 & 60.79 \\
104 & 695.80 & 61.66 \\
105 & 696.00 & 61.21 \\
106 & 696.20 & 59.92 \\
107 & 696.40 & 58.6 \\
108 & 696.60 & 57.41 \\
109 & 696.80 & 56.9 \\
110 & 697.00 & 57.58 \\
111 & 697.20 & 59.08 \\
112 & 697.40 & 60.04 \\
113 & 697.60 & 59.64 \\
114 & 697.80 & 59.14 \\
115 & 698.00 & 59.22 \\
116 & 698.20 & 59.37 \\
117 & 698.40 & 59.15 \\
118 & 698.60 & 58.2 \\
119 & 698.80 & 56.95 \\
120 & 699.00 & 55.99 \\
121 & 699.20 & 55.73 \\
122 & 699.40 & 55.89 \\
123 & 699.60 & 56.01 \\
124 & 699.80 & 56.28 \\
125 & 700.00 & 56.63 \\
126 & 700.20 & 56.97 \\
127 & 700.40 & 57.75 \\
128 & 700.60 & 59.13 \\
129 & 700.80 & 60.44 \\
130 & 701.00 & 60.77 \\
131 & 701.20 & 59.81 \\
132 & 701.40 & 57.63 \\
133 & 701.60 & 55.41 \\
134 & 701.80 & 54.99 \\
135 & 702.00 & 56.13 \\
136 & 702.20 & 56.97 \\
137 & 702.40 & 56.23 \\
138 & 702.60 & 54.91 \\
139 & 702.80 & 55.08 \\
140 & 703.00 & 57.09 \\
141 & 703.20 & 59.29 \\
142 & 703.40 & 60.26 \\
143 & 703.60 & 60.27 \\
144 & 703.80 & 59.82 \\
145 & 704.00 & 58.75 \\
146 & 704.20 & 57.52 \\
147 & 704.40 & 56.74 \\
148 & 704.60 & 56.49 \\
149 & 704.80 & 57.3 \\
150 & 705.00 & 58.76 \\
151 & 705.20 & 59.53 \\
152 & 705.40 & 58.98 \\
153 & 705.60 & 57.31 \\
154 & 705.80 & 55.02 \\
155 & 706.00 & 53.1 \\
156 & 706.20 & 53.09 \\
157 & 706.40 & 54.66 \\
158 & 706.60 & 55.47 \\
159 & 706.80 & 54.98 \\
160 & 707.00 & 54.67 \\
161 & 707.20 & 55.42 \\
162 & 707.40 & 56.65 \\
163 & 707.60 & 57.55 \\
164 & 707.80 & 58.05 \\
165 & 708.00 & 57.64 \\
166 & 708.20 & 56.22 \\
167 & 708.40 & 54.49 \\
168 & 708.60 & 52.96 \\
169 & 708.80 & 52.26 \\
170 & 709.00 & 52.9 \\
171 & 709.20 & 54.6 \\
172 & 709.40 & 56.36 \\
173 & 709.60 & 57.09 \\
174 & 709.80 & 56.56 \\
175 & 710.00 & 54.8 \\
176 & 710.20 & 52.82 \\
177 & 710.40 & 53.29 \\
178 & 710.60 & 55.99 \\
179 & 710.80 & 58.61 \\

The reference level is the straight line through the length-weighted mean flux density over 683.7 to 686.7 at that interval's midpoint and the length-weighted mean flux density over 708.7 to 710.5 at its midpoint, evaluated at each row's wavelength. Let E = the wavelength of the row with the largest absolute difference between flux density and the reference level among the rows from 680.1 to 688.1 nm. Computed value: 683.80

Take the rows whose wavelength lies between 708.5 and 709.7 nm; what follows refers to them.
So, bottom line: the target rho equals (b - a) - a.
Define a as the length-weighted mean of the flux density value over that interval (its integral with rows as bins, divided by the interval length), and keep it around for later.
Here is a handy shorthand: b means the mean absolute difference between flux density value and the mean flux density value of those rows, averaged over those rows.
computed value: -107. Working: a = 54.4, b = 1.7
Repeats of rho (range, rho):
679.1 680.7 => -110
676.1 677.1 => -114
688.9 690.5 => -120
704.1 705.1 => -114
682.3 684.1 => -111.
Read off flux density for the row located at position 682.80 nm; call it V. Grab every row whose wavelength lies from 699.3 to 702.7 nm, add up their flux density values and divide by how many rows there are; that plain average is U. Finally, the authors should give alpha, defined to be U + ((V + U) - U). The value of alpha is 115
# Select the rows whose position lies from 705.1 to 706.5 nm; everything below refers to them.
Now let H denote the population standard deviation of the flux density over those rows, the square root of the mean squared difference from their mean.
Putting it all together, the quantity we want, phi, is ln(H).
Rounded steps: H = 2.5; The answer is 0.9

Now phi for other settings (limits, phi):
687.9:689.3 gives -0.3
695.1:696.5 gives 0.1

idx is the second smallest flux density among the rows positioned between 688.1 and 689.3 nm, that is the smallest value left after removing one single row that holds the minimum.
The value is 59.34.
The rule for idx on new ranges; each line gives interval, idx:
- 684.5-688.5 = 58.07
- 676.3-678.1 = 57.05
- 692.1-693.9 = 56.65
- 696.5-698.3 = 57.41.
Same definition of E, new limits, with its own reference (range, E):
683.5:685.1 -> 683.80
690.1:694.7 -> 690.60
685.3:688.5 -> 687.00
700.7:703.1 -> 701.00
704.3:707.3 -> 705.20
